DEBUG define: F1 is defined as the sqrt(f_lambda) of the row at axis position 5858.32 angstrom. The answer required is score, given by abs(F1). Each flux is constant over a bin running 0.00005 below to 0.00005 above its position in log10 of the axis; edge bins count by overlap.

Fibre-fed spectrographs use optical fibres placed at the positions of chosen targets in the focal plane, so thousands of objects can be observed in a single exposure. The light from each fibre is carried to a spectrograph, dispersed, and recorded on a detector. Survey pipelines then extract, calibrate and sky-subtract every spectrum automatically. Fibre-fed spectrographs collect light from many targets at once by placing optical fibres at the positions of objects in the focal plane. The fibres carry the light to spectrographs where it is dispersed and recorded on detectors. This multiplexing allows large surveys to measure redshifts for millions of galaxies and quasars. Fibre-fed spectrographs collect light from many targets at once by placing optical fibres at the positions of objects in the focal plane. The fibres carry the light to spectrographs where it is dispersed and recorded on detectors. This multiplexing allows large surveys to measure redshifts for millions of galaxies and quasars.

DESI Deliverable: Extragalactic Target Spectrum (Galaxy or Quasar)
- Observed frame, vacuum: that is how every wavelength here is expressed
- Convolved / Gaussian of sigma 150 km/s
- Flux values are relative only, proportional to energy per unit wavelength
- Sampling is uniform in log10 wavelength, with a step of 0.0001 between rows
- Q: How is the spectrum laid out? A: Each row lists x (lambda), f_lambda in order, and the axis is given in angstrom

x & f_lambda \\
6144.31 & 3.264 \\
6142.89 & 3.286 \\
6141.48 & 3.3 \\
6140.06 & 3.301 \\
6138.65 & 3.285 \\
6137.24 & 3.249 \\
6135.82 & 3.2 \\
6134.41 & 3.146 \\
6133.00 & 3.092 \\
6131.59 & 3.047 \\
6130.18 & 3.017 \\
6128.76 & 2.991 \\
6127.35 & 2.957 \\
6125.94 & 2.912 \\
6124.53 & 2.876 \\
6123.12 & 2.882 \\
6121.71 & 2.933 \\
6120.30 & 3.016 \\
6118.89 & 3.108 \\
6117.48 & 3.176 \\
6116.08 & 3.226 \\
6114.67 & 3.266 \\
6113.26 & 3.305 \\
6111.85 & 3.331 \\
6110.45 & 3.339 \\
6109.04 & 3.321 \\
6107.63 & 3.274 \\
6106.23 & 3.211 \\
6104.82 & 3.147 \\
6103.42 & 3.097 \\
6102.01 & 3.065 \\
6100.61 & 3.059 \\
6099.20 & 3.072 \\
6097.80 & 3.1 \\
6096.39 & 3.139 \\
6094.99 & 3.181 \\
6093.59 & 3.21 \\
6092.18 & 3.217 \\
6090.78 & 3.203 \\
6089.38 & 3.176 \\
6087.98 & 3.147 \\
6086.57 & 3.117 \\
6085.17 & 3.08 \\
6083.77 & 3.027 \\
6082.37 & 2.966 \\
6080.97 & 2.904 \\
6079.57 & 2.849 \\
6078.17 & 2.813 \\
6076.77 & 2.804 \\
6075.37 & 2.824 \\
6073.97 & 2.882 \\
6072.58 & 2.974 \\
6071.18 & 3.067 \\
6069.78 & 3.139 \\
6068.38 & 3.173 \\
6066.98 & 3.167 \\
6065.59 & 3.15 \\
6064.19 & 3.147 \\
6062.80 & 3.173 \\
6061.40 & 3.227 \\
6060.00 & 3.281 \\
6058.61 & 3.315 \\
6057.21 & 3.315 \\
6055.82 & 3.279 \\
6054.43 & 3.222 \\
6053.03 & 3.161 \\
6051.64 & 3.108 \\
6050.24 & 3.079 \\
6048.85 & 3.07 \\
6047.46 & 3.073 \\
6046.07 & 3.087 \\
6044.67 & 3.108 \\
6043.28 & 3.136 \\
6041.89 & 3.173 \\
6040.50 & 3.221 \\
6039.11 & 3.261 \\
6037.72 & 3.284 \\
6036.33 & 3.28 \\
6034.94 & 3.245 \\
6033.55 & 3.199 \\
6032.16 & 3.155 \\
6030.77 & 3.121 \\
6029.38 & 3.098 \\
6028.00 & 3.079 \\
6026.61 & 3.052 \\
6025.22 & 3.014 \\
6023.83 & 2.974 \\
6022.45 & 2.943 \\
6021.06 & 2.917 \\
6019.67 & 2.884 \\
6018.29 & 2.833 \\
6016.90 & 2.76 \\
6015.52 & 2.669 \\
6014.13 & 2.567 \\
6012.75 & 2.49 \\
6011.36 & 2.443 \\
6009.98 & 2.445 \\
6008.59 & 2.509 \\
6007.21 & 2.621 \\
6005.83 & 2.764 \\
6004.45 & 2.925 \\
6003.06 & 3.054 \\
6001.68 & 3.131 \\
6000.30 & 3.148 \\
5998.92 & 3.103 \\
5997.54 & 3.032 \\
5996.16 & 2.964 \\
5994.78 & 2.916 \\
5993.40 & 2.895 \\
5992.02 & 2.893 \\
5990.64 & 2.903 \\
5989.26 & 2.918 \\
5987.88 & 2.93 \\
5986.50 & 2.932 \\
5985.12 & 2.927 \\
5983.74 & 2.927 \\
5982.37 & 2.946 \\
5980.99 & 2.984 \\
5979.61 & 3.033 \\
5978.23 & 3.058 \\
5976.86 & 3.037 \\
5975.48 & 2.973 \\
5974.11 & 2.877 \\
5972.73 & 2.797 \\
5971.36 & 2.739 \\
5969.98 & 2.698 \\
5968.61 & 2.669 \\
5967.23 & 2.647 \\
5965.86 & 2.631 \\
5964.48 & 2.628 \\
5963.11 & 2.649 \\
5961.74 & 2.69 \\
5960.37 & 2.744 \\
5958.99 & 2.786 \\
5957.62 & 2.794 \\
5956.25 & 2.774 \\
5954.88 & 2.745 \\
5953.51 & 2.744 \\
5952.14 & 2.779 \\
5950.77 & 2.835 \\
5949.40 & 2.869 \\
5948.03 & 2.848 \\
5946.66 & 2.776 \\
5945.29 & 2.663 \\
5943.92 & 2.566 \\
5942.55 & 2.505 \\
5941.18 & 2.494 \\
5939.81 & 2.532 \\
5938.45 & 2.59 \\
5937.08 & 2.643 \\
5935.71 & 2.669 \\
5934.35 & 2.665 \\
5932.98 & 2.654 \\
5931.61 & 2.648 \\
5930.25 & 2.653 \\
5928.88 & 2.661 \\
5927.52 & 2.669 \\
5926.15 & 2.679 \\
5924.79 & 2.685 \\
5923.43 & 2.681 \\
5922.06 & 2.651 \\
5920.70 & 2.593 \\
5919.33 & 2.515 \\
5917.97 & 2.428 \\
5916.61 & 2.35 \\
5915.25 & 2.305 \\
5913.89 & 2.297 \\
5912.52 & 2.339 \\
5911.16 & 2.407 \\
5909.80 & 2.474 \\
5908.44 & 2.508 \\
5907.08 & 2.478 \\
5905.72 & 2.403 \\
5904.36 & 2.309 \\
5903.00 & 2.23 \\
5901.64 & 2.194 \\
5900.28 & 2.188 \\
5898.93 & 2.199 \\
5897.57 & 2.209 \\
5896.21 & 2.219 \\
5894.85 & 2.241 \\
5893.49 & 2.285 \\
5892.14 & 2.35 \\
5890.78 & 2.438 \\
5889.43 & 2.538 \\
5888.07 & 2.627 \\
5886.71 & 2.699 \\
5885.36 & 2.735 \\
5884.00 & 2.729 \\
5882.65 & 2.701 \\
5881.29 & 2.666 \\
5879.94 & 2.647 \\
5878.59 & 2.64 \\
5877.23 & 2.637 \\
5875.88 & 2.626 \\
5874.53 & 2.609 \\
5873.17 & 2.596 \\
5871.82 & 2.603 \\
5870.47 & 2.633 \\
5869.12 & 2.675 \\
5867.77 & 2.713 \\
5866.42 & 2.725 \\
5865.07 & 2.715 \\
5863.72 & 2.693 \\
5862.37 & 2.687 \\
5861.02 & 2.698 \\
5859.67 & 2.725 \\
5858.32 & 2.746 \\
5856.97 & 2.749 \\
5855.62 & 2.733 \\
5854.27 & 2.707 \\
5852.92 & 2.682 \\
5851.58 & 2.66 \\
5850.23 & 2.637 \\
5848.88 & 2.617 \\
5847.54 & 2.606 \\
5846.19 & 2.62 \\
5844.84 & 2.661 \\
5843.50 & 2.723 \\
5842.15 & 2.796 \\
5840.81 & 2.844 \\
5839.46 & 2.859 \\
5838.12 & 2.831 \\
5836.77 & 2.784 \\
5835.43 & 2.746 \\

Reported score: 1.66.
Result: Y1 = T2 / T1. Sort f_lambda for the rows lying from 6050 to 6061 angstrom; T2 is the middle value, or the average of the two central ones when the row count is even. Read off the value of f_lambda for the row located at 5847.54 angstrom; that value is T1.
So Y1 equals 1.25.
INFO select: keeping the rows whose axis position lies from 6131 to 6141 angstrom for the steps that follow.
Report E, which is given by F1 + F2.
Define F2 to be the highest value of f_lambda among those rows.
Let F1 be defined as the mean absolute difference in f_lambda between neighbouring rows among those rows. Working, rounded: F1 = 0.04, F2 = 3.301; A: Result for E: 3.34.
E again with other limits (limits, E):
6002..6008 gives 3.20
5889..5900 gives 2.59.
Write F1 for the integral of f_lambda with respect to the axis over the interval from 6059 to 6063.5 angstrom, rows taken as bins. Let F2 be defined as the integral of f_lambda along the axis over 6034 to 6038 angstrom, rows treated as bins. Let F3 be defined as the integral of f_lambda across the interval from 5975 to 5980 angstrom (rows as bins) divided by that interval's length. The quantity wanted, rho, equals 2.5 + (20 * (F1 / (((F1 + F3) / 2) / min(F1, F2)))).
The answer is 435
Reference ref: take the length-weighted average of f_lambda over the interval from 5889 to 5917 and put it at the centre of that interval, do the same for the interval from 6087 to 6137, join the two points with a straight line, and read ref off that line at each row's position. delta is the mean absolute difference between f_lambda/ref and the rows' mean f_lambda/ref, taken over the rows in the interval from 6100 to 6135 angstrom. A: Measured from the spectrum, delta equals 0.045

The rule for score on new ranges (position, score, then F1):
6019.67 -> 1.70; 1.70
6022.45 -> 1.72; 1.72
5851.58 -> 1.63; 1.63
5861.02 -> 1.64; 1.64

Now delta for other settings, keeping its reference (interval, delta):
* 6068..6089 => 0.038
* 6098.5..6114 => 0.029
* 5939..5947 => 0.032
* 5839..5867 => 0.029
